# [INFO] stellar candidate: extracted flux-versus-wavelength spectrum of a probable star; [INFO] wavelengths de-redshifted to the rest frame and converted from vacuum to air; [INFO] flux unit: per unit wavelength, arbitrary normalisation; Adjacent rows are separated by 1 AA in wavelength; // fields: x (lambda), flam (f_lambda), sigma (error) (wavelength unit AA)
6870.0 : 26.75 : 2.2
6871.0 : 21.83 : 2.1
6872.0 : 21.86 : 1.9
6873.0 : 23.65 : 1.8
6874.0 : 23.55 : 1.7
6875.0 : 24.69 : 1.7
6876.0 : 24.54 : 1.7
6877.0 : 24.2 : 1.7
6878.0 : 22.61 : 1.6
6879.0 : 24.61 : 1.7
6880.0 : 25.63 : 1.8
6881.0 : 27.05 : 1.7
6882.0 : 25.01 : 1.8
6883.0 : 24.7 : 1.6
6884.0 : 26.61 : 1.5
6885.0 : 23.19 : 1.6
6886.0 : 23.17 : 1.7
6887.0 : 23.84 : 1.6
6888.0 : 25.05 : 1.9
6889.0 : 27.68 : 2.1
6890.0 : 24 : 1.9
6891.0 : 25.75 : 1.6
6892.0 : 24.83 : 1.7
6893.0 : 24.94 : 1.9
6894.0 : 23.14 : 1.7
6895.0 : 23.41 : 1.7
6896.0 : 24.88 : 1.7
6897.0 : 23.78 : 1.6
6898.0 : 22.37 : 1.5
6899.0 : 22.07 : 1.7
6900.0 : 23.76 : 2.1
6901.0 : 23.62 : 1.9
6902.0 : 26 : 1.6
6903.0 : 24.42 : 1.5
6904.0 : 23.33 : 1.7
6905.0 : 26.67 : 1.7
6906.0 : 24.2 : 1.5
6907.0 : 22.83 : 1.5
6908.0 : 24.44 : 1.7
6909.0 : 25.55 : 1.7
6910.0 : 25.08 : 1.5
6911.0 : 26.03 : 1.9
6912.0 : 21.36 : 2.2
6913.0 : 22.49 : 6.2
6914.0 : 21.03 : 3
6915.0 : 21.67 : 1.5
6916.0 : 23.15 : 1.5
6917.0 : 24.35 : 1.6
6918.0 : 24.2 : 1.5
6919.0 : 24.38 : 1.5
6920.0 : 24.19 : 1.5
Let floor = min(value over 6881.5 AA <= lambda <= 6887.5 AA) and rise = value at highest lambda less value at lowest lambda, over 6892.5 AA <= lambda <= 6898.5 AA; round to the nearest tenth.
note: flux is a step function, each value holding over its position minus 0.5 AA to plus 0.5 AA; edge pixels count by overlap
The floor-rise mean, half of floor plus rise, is 10.3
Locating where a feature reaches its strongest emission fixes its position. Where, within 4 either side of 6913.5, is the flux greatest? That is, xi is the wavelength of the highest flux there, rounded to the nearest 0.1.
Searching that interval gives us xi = 6911.0 AA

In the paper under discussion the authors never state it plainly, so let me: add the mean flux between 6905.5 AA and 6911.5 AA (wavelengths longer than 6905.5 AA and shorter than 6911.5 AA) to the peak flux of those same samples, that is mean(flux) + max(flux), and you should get 50.7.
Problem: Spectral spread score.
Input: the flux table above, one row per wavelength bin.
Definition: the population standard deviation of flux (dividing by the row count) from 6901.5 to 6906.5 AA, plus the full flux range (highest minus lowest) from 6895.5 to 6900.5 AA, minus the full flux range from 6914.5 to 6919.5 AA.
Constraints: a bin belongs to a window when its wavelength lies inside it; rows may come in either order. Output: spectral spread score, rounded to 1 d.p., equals 1.3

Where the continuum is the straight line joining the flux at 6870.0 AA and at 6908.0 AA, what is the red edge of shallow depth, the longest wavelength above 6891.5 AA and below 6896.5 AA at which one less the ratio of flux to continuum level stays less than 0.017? 6896.0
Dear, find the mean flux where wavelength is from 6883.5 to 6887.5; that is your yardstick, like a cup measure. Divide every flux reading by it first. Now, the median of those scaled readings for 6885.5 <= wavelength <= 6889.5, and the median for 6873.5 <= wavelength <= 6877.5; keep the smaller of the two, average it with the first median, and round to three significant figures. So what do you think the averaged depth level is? 1.01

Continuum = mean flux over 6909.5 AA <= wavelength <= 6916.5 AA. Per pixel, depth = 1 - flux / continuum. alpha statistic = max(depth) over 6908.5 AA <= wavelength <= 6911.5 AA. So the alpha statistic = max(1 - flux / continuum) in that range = -0.09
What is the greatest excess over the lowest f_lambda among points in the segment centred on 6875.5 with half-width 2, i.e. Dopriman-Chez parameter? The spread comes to 1.1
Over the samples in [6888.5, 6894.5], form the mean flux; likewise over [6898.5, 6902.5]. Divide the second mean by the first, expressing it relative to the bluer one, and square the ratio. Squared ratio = 0.91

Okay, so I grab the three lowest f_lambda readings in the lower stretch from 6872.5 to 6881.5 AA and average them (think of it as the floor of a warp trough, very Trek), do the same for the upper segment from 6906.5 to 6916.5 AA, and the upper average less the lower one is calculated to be -1.9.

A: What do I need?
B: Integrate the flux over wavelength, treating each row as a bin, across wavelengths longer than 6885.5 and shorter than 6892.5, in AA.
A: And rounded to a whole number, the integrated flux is 174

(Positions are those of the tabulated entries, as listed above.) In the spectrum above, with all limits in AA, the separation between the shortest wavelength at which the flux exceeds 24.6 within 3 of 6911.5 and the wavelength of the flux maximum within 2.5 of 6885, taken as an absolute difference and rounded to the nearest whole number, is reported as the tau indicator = 25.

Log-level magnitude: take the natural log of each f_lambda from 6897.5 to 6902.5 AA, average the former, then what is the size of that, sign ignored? 3.16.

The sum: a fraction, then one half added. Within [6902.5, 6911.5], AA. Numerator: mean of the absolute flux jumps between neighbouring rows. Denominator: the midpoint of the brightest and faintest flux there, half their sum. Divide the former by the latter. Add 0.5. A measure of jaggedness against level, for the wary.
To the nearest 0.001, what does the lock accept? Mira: 0.563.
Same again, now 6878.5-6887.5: 0.554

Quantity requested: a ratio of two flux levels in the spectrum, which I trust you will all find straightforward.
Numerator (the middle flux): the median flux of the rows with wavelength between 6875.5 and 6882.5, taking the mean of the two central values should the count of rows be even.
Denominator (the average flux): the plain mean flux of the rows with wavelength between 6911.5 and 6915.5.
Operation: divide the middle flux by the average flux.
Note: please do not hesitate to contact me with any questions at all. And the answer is 1.14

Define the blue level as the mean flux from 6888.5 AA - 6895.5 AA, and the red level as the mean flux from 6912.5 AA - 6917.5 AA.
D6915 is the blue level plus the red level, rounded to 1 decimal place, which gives 47.4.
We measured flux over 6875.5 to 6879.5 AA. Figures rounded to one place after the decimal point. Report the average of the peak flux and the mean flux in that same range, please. 24.3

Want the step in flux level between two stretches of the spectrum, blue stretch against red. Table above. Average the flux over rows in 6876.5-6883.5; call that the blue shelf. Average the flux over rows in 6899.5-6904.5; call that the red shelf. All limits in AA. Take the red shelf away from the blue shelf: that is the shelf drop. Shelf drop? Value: 0.6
